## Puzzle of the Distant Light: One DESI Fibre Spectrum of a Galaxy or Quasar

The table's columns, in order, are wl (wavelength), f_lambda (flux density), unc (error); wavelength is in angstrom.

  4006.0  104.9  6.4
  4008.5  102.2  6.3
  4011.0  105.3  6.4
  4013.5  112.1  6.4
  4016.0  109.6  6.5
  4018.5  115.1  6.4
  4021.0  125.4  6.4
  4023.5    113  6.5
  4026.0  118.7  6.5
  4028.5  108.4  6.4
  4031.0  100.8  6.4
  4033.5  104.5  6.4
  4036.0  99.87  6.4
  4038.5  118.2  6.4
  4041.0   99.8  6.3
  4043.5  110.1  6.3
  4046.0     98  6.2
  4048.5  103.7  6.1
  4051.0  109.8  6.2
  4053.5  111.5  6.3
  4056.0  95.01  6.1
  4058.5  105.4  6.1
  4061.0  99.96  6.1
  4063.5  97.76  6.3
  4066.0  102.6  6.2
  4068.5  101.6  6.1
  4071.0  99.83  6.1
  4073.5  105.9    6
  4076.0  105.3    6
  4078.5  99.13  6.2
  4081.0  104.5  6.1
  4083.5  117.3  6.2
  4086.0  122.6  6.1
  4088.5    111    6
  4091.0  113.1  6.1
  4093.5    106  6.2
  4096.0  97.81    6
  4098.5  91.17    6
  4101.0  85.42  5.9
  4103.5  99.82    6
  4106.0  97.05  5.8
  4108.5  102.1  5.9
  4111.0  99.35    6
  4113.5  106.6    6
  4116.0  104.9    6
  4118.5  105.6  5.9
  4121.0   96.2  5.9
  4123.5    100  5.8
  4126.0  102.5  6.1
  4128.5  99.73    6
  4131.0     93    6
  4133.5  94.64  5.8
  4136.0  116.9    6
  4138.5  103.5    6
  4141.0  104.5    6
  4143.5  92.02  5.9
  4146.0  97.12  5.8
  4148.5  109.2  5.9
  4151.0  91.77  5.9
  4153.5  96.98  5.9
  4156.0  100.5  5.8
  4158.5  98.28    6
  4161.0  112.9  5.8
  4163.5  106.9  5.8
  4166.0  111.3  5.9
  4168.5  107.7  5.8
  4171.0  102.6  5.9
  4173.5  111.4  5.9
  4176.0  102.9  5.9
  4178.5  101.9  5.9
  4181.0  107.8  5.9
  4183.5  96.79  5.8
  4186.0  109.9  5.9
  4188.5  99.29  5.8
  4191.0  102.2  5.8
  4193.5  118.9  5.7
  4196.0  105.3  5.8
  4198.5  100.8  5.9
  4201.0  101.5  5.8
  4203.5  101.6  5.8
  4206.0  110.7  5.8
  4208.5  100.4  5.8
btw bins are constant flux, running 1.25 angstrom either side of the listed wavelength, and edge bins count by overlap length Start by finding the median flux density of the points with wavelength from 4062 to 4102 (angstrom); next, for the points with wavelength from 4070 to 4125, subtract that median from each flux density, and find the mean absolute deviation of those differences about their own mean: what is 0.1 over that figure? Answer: 0.0163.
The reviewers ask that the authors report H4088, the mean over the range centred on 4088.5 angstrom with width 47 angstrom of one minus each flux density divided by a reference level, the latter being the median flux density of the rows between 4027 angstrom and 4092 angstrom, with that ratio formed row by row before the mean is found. 0.012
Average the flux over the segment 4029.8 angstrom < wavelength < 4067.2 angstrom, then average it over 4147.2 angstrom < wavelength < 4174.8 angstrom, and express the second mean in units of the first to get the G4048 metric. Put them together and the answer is 1.007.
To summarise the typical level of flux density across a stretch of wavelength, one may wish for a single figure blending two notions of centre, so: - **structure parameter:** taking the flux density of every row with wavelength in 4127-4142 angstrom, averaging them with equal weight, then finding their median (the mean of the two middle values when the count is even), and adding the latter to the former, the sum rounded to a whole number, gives 204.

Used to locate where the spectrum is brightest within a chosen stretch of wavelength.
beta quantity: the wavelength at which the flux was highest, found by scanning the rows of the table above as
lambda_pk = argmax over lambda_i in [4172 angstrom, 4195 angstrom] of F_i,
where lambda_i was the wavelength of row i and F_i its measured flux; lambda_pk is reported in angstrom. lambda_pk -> 4193.5 angstrom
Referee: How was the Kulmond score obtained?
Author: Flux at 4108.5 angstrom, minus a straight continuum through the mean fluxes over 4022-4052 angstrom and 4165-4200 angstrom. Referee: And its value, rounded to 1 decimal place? -4.3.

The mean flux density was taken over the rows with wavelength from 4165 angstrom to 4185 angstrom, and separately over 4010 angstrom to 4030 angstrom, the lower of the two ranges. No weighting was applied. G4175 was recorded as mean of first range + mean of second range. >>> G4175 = 219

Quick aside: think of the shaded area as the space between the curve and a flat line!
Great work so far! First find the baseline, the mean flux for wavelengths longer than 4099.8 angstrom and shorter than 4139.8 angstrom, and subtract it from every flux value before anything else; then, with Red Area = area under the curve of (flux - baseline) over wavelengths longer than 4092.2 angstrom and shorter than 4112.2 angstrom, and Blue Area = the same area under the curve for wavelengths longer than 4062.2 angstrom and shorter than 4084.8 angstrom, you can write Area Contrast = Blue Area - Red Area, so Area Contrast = 137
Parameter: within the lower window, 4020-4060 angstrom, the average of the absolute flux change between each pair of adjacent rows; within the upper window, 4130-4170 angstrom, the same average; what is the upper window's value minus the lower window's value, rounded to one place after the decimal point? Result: -1.3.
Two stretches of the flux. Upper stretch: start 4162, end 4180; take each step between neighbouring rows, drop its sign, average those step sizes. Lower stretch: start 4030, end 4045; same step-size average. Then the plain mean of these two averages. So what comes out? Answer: 8.2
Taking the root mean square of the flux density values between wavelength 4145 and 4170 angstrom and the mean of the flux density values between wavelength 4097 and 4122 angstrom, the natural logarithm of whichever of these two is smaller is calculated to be 4.593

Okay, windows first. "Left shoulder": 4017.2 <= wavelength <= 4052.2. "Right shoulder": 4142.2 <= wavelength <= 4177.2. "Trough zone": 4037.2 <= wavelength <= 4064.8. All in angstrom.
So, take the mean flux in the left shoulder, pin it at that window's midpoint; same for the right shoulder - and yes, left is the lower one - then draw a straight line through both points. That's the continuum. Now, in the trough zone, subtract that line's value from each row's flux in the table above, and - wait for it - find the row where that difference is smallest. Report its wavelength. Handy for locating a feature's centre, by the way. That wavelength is 4056.0 angstrom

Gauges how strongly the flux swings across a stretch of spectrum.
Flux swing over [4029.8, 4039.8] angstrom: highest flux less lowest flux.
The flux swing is 18.3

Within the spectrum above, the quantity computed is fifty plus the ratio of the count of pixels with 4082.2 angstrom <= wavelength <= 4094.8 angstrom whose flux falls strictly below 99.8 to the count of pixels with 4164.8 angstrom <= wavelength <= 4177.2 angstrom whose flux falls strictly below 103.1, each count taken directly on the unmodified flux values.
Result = 50.0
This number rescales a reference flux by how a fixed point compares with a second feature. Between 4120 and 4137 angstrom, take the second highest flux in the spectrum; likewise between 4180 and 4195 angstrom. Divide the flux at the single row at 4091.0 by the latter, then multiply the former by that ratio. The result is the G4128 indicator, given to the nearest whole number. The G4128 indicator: 105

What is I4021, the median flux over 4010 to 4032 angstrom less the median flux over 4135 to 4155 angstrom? 12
